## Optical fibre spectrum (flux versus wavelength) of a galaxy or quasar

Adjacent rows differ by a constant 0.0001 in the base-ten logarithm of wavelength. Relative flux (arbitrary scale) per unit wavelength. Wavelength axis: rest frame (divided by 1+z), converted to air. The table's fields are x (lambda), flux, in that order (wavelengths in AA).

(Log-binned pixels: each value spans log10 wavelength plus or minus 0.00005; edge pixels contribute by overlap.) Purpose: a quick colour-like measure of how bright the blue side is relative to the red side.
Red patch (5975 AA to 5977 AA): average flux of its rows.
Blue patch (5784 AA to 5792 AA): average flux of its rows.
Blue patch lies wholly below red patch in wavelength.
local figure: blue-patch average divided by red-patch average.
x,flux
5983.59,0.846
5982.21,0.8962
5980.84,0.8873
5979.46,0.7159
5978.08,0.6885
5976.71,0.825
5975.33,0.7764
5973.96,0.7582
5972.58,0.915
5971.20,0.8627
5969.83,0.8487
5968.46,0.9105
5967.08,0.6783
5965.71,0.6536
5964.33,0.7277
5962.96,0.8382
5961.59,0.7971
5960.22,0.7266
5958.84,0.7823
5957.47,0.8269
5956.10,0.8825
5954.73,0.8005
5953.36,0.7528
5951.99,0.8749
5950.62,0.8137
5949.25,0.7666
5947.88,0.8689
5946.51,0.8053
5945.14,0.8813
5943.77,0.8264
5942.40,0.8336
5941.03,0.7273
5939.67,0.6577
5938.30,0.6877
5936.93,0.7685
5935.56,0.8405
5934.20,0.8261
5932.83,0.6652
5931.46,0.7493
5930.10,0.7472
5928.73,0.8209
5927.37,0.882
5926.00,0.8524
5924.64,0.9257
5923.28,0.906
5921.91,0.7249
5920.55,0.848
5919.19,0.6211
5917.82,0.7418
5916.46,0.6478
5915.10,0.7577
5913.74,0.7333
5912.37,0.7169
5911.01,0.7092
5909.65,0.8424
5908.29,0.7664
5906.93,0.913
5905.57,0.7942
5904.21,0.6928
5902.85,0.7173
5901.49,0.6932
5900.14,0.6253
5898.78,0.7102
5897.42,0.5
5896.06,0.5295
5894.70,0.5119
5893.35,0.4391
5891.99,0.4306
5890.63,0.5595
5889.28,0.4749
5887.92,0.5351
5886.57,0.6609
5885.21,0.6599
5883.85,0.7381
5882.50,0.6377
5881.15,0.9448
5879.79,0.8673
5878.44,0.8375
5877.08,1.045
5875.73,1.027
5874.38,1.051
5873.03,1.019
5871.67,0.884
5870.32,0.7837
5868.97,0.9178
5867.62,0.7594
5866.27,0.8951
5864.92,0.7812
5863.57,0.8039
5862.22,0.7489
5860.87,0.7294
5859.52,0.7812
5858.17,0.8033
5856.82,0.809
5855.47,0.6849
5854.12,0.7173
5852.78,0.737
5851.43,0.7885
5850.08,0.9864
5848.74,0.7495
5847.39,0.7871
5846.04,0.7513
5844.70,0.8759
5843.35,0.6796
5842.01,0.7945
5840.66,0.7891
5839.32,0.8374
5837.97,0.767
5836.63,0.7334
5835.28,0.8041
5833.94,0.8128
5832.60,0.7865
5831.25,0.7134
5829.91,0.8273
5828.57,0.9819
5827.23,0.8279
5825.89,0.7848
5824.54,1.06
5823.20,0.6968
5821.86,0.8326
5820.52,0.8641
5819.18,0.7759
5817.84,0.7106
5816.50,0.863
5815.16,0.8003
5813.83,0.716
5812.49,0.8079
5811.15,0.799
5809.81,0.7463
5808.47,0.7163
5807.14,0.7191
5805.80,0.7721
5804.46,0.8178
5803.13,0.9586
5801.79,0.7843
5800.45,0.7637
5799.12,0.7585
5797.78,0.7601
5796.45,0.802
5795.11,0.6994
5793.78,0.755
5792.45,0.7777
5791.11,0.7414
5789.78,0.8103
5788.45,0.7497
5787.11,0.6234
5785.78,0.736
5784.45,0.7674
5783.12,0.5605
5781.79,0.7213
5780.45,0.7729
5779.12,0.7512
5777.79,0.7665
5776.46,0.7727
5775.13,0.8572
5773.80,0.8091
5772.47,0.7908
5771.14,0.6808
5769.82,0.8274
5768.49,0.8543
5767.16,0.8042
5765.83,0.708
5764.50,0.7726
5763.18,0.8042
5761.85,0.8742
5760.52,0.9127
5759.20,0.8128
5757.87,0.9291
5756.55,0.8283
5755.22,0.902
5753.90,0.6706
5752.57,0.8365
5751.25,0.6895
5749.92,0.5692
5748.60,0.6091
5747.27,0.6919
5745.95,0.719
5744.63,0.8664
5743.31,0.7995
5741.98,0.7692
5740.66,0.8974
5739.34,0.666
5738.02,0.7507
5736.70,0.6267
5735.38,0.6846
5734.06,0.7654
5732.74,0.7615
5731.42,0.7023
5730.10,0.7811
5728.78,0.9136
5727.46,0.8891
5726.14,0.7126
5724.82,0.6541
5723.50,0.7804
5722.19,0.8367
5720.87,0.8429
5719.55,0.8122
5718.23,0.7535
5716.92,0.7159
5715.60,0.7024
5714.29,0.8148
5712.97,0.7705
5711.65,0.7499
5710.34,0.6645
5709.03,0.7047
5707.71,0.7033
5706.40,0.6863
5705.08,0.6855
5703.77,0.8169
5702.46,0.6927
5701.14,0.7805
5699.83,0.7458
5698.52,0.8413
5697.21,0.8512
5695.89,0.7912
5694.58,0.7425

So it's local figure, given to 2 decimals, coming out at 0.92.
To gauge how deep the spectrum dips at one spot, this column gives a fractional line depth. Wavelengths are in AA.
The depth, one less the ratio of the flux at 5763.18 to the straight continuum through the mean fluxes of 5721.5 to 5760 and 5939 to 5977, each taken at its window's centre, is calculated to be -0.05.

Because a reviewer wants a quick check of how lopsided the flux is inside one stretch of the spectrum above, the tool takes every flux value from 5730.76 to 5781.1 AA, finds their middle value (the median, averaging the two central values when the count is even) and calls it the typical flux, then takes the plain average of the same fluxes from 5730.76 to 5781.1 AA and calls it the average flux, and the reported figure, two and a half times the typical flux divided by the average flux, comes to 2.50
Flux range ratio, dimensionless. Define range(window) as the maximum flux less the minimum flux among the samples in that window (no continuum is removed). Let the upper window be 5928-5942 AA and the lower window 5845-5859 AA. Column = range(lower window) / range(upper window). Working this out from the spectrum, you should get 1.65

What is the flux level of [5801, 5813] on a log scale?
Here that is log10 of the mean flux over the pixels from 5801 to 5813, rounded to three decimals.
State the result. -0.102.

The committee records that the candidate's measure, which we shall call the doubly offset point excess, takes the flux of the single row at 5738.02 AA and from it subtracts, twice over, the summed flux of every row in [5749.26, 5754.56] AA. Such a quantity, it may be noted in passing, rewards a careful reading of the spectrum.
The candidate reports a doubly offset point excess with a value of -4.8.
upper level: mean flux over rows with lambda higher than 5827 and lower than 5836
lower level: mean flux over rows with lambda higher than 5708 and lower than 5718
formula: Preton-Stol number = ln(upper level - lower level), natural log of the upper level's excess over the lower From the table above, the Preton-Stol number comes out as -2.4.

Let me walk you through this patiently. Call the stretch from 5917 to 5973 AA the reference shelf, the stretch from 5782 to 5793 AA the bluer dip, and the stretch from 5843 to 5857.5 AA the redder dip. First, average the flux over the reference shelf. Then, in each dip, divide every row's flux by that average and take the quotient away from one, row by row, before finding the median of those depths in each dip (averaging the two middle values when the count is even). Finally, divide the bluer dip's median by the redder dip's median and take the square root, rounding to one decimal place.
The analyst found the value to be 1.1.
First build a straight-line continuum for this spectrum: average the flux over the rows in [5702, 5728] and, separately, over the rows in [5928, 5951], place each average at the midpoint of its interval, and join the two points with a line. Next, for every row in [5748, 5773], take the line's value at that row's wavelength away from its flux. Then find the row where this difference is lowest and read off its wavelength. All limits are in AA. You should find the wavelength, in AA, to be 5749.92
